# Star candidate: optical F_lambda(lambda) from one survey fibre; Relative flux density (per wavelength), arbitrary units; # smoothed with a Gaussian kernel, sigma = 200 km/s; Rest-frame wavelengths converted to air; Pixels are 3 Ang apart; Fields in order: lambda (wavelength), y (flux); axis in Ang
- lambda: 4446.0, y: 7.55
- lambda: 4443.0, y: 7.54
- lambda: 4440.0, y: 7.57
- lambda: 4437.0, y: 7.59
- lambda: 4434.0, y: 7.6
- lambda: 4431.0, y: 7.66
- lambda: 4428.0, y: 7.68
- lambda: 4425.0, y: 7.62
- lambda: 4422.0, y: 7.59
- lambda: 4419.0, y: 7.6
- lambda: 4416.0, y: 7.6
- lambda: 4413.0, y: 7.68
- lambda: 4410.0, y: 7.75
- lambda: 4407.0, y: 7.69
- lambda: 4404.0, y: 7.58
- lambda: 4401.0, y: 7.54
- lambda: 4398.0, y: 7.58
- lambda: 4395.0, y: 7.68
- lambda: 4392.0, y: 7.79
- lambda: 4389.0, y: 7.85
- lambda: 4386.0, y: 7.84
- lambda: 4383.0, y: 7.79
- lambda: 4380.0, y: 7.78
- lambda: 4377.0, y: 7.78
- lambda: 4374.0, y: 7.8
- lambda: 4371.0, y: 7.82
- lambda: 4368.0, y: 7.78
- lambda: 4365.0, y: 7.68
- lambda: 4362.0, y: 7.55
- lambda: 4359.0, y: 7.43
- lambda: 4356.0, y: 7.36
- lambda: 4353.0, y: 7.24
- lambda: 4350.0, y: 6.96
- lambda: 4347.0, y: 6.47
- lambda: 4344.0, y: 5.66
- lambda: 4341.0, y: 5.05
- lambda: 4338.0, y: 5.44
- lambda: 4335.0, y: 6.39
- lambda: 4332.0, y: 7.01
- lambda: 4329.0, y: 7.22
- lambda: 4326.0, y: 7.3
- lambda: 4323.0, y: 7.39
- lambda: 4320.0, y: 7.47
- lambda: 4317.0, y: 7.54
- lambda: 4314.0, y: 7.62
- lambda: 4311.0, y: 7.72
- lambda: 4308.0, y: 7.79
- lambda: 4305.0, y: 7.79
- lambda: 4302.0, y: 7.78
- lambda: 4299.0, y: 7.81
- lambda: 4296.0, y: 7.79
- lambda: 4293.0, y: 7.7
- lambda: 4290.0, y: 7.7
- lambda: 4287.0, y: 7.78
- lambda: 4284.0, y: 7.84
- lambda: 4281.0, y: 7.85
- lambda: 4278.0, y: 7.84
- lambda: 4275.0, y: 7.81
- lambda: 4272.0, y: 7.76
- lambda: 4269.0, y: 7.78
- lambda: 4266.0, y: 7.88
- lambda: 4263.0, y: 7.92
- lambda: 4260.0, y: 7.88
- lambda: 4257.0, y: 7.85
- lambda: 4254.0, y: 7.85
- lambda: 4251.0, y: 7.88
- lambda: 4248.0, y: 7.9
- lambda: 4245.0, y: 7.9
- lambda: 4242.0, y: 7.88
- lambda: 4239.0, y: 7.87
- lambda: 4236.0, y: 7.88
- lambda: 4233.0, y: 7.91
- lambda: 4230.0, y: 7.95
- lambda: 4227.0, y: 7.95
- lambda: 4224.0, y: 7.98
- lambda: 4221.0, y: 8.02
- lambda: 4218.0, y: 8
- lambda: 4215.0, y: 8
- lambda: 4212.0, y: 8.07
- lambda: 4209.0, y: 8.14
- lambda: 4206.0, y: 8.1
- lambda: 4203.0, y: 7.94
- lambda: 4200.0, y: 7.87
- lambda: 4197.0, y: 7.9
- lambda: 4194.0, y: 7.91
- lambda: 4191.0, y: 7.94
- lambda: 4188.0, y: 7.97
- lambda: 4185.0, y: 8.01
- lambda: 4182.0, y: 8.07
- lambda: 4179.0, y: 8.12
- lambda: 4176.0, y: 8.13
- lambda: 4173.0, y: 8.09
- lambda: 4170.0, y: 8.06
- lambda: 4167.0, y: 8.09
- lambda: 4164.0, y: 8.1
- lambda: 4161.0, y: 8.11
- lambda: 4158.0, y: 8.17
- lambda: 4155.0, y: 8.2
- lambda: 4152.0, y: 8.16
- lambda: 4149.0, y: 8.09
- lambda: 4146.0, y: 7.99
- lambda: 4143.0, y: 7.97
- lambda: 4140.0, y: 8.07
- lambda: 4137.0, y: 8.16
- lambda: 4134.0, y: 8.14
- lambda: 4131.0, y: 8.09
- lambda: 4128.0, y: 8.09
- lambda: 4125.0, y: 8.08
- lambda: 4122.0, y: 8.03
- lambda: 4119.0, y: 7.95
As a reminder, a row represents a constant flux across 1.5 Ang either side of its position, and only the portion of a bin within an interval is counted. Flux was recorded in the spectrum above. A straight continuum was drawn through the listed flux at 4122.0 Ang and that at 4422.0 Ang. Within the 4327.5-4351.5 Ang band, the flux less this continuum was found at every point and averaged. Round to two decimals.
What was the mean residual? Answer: -1.44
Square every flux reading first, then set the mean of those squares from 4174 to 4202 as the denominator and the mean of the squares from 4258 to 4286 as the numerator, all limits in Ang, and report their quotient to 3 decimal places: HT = 0.962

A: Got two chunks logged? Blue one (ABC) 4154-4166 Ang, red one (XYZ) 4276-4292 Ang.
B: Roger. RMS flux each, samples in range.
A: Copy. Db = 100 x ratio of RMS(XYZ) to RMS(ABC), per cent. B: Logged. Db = 96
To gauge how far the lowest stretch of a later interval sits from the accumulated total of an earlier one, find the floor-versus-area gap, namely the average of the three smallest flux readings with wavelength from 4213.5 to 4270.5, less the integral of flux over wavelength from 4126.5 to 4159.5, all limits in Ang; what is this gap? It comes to -260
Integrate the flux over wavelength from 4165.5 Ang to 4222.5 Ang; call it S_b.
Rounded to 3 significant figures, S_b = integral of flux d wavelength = 457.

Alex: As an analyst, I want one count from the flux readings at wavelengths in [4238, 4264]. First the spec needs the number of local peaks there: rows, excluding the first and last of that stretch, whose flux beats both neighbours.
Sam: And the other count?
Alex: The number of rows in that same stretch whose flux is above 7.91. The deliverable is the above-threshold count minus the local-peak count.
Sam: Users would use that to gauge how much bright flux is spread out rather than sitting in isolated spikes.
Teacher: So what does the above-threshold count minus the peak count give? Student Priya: 1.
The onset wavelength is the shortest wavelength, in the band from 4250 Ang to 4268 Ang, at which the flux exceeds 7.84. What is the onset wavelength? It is 4251.0 Ang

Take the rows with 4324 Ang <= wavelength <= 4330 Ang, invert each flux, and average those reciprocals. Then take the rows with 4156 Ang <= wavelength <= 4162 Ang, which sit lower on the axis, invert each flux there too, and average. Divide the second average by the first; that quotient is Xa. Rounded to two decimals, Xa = 0.89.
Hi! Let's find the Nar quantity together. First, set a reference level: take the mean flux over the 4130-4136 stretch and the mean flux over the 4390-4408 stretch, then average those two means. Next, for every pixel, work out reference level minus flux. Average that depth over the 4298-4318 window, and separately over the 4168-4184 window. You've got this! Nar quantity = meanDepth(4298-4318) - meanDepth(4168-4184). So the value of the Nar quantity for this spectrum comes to 0.37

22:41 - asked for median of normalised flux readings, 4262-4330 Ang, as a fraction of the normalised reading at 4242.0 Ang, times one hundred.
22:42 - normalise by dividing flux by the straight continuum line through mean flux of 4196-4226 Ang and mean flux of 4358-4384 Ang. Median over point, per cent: 100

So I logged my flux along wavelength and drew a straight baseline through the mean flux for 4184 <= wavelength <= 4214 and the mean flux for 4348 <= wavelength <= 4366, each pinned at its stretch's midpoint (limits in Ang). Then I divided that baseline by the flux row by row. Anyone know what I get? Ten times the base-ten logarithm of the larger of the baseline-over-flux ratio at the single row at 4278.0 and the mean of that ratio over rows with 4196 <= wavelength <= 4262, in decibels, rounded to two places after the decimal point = -0.04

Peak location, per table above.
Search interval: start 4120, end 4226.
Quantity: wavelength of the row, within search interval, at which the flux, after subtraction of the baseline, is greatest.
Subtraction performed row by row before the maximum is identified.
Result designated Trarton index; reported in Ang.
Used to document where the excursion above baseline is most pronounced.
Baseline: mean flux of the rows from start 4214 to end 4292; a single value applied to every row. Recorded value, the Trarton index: 4155.0 Ang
